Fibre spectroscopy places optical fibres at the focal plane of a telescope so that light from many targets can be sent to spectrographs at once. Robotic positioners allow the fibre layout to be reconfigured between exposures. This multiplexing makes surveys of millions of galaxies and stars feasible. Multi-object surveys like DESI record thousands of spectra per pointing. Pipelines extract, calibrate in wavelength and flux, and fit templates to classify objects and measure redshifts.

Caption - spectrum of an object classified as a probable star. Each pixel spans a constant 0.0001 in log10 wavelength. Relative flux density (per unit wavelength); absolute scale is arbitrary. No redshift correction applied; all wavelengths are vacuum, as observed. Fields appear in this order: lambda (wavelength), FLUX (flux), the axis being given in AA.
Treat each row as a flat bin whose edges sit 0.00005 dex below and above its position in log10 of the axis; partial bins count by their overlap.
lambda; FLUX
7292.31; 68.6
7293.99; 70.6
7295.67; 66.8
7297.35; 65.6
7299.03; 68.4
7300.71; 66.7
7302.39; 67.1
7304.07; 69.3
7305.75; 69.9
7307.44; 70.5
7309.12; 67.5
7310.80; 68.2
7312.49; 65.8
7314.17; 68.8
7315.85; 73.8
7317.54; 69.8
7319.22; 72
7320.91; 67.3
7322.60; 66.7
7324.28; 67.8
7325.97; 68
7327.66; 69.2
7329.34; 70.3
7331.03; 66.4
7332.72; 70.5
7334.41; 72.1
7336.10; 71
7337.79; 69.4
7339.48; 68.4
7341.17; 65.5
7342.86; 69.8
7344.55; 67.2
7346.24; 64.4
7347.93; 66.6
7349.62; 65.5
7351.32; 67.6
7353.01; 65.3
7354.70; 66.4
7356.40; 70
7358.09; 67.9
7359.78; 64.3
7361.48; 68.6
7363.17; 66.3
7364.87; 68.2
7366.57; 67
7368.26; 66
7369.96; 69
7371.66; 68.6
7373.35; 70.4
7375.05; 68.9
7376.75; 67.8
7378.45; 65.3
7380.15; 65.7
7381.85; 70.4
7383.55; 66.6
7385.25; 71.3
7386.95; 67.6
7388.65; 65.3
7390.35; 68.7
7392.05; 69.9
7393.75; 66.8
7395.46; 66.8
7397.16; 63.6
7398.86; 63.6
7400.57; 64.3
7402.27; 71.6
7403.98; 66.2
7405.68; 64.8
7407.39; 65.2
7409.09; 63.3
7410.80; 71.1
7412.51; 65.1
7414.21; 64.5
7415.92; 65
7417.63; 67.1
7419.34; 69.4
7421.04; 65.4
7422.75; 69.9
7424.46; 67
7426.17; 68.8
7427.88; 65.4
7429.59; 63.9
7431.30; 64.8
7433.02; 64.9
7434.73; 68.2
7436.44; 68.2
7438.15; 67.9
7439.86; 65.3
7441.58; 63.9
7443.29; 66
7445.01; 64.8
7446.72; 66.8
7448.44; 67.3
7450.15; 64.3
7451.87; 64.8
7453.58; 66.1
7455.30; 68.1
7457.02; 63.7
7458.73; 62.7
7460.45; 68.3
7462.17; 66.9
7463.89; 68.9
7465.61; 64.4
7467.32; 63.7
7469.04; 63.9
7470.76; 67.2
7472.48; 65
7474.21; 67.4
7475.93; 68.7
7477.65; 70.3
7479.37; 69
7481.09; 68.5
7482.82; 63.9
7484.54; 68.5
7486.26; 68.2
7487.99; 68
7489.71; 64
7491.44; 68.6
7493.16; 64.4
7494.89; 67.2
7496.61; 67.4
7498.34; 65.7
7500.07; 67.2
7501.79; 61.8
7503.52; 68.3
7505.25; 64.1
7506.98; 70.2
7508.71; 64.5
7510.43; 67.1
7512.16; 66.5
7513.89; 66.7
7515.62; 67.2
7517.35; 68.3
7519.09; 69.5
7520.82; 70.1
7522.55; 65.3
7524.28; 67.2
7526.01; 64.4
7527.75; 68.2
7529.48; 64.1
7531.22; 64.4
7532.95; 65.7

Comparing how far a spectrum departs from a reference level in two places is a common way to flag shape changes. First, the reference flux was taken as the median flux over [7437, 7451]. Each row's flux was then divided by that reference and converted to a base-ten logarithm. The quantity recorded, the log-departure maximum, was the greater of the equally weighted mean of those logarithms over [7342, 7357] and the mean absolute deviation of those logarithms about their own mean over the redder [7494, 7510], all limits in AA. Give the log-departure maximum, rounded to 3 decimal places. 0.013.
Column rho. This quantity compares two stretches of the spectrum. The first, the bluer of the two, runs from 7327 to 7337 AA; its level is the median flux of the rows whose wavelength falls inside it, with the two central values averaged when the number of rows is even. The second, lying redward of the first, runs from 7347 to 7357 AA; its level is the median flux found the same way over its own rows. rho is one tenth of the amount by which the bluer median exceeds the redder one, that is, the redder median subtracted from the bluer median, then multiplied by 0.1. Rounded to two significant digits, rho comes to 0.39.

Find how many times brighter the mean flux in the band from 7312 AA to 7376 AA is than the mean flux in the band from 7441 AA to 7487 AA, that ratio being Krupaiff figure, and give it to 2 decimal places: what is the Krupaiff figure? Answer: 1.03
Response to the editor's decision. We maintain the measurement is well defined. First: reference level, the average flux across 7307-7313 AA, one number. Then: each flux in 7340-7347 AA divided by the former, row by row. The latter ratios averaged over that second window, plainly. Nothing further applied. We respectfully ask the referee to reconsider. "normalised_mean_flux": 0.98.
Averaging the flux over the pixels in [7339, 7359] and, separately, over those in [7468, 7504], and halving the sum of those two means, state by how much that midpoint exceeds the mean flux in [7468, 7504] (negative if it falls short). 0.1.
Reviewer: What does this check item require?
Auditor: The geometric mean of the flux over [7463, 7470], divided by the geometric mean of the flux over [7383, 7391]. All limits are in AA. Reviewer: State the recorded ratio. 0.96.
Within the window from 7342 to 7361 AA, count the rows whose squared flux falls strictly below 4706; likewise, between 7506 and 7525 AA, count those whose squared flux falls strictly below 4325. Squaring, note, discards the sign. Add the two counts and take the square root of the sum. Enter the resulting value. 3.3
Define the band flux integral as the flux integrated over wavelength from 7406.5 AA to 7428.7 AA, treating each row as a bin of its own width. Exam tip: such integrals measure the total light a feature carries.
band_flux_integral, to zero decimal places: 1481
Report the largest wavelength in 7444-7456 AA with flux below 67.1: 7453.58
